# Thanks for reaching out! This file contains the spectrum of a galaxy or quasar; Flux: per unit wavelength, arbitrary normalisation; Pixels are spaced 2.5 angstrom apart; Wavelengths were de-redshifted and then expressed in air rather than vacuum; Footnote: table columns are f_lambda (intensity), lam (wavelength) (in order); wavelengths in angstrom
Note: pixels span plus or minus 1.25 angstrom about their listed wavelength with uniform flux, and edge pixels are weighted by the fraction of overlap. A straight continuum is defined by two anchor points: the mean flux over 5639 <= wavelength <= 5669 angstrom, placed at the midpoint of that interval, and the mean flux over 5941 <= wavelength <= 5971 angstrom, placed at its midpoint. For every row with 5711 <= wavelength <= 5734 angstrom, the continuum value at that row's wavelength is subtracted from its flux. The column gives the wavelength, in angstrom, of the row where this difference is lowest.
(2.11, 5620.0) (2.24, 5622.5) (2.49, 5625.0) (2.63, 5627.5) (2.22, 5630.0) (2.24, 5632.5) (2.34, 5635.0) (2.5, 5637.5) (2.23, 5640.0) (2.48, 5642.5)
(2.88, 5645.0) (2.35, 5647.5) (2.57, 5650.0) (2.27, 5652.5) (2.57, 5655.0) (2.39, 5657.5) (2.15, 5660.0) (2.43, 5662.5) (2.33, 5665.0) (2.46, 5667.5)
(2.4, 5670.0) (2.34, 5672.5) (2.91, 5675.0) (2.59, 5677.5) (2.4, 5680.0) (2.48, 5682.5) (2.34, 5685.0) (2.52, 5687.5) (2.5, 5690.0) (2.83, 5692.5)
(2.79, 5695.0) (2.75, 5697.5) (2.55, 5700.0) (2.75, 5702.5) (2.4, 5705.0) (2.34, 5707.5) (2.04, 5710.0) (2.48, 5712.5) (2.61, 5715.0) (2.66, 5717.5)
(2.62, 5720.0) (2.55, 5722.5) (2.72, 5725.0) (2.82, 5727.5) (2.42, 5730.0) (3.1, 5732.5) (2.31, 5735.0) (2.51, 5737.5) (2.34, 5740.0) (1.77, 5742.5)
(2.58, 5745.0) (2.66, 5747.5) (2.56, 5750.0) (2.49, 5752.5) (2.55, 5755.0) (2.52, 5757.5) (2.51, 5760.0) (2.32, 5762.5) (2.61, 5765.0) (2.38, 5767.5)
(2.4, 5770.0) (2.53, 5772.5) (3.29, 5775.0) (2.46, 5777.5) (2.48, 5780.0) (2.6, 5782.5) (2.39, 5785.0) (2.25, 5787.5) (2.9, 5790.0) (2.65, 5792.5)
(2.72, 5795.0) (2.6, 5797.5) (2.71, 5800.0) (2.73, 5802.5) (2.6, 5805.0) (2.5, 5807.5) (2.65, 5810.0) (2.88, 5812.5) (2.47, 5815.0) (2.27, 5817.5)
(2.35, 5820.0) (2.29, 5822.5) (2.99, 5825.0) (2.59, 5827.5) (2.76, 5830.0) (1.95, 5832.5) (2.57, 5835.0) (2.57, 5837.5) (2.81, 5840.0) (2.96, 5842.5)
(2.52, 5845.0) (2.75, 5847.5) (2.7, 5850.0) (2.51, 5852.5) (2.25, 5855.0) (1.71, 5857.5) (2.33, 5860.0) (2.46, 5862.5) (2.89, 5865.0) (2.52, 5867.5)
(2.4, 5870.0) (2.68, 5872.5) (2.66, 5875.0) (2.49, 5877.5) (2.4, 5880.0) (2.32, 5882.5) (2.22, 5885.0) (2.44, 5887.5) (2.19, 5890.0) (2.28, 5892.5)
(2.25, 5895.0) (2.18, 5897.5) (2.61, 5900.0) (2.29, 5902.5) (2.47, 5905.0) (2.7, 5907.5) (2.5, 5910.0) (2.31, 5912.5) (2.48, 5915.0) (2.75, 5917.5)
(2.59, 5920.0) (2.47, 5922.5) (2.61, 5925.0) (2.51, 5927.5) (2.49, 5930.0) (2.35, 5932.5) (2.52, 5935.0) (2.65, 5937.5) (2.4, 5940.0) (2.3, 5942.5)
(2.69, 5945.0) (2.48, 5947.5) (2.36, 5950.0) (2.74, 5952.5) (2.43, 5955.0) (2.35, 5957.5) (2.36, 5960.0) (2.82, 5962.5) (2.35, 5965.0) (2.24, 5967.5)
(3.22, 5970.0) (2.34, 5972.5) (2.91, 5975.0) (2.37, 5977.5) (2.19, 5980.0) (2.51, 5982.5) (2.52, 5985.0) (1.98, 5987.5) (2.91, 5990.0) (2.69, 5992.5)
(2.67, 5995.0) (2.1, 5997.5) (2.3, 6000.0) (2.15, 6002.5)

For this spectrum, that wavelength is 5730.0 angstrom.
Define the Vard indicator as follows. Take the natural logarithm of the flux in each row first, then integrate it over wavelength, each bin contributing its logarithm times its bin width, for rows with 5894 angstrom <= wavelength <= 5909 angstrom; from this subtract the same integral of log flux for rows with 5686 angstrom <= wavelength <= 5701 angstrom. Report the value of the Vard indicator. -1.4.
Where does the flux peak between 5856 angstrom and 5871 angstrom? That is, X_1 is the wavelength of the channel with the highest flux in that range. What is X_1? 5865.0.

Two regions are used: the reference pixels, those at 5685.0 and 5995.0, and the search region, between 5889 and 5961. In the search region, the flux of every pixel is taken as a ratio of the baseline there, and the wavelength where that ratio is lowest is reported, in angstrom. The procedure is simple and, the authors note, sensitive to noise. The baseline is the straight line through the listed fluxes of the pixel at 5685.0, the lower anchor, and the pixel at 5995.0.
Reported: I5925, 5897.5 angstrom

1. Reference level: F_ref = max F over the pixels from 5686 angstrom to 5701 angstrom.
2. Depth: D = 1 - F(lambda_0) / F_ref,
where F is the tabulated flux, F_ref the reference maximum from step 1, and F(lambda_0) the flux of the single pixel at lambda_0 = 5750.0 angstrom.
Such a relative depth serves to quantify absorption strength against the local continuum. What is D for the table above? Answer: 0.095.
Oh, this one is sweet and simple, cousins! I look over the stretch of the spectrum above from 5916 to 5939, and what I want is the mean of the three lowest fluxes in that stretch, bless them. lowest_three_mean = 2.44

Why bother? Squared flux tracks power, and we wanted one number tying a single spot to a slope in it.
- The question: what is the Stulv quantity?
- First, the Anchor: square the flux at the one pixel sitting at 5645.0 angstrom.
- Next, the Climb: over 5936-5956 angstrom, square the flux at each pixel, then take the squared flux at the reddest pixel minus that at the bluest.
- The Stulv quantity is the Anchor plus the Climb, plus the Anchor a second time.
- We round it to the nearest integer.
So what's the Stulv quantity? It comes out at 15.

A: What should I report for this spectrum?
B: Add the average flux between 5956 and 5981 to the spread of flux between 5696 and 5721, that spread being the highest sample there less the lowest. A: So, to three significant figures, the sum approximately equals 3.23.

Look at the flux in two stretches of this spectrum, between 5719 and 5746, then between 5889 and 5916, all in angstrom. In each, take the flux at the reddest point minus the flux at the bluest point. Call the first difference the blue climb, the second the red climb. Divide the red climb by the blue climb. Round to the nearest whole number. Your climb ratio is -7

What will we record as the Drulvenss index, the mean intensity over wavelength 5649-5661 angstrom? 2.39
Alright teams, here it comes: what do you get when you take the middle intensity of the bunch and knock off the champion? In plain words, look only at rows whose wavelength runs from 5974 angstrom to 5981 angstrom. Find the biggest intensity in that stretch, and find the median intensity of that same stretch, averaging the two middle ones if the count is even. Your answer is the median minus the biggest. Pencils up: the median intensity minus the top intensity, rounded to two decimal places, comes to -0.54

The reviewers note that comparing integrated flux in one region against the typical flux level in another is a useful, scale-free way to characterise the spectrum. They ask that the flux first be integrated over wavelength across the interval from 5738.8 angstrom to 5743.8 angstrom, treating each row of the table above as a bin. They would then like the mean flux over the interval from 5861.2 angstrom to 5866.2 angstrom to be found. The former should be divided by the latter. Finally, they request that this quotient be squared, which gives 15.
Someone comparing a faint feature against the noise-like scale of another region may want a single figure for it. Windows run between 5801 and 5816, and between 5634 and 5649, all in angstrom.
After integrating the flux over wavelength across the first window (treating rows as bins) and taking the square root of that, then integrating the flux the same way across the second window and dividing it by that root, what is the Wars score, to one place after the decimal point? 5.9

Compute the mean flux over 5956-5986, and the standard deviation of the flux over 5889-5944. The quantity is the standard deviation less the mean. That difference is -2.35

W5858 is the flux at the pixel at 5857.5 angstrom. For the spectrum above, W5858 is 1.71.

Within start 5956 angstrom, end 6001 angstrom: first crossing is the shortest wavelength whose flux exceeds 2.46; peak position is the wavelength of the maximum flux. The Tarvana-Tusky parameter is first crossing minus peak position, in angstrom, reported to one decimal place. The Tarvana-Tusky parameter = -7.5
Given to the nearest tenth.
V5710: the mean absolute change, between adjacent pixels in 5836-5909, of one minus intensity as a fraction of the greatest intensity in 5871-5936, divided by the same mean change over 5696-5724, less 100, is -98.8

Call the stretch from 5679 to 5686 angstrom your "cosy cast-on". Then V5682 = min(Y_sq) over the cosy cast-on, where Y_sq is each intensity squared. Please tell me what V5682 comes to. 5.5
